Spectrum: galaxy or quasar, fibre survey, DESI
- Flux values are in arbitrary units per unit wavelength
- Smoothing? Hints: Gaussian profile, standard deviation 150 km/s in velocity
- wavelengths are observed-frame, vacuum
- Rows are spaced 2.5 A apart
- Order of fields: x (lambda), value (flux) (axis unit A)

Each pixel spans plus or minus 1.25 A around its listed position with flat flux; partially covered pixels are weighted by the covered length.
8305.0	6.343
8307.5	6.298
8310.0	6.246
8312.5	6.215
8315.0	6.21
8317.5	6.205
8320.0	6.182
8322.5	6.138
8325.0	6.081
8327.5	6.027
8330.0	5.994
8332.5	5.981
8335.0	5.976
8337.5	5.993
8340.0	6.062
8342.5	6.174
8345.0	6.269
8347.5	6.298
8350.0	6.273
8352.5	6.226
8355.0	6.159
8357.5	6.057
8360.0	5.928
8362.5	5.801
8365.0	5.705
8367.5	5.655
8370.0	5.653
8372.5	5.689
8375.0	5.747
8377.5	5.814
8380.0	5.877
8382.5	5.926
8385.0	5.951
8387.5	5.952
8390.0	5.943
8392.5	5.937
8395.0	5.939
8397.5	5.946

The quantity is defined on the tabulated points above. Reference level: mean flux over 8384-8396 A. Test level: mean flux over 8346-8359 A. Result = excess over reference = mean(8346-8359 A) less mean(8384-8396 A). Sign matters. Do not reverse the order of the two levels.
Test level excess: 0.3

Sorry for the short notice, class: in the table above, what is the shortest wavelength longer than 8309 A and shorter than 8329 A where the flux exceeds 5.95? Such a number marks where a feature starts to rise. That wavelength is 8310.0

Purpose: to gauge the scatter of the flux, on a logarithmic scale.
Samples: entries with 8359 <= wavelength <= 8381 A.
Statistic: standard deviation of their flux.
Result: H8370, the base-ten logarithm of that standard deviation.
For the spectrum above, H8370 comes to -1.0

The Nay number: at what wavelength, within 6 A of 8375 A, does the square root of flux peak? 8380.0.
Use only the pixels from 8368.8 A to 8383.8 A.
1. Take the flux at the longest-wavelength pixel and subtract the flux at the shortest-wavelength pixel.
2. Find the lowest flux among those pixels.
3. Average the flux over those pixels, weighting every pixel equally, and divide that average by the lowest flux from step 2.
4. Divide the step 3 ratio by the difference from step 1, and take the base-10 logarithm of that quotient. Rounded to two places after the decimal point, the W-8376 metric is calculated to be 0.57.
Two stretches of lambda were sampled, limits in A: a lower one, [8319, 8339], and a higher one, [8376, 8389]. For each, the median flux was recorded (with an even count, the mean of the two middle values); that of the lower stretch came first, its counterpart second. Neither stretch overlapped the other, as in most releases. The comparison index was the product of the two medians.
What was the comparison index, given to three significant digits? 35.6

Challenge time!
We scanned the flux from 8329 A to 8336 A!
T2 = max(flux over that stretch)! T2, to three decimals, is 5.994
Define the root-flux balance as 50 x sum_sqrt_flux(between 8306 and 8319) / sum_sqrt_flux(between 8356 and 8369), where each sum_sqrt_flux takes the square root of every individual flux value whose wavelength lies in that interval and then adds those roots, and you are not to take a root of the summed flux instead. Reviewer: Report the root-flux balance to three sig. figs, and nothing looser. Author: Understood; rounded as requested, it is 51.7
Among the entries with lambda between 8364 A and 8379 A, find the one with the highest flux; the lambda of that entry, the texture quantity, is 8377.5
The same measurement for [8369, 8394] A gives 8387.5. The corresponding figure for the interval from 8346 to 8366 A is 8347.5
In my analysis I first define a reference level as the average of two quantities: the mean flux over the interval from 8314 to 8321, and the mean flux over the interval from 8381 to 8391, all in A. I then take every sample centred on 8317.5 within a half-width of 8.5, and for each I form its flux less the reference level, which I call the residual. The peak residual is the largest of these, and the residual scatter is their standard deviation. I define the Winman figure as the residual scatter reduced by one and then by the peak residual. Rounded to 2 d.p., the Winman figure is -1.12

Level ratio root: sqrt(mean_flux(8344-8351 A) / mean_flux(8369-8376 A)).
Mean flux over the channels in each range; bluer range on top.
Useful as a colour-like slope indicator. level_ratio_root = 1.05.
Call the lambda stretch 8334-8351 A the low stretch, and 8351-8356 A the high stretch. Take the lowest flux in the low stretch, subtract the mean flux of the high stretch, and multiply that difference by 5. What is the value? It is -1.1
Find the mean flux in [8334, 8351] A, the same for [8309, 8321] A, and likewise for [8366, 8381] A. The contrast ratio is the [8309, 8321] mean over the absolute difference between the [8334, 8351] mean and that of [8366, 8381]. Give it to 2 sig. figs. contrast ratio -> 15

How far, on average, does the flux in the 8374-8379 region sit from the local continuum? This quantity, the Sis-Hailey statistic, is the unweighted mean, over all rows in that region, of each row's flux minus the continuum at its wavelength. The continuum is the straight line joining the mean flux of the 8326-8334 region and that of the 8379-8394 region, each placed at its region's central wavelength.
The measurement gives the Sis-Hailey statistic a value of -0.2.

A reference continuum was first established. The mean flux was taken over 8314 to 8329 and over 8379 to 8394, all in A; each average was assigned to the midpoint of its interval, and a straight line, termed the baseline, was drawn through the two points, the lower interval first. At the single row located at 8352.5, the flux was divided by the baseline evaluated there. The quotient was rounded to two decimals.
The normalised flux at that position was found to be 1.03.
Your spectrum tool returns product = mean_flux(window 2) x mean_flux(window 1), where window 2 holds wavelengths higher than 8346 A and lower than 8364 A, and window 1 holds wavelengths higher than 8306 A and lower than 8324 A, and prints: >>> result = 37.9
